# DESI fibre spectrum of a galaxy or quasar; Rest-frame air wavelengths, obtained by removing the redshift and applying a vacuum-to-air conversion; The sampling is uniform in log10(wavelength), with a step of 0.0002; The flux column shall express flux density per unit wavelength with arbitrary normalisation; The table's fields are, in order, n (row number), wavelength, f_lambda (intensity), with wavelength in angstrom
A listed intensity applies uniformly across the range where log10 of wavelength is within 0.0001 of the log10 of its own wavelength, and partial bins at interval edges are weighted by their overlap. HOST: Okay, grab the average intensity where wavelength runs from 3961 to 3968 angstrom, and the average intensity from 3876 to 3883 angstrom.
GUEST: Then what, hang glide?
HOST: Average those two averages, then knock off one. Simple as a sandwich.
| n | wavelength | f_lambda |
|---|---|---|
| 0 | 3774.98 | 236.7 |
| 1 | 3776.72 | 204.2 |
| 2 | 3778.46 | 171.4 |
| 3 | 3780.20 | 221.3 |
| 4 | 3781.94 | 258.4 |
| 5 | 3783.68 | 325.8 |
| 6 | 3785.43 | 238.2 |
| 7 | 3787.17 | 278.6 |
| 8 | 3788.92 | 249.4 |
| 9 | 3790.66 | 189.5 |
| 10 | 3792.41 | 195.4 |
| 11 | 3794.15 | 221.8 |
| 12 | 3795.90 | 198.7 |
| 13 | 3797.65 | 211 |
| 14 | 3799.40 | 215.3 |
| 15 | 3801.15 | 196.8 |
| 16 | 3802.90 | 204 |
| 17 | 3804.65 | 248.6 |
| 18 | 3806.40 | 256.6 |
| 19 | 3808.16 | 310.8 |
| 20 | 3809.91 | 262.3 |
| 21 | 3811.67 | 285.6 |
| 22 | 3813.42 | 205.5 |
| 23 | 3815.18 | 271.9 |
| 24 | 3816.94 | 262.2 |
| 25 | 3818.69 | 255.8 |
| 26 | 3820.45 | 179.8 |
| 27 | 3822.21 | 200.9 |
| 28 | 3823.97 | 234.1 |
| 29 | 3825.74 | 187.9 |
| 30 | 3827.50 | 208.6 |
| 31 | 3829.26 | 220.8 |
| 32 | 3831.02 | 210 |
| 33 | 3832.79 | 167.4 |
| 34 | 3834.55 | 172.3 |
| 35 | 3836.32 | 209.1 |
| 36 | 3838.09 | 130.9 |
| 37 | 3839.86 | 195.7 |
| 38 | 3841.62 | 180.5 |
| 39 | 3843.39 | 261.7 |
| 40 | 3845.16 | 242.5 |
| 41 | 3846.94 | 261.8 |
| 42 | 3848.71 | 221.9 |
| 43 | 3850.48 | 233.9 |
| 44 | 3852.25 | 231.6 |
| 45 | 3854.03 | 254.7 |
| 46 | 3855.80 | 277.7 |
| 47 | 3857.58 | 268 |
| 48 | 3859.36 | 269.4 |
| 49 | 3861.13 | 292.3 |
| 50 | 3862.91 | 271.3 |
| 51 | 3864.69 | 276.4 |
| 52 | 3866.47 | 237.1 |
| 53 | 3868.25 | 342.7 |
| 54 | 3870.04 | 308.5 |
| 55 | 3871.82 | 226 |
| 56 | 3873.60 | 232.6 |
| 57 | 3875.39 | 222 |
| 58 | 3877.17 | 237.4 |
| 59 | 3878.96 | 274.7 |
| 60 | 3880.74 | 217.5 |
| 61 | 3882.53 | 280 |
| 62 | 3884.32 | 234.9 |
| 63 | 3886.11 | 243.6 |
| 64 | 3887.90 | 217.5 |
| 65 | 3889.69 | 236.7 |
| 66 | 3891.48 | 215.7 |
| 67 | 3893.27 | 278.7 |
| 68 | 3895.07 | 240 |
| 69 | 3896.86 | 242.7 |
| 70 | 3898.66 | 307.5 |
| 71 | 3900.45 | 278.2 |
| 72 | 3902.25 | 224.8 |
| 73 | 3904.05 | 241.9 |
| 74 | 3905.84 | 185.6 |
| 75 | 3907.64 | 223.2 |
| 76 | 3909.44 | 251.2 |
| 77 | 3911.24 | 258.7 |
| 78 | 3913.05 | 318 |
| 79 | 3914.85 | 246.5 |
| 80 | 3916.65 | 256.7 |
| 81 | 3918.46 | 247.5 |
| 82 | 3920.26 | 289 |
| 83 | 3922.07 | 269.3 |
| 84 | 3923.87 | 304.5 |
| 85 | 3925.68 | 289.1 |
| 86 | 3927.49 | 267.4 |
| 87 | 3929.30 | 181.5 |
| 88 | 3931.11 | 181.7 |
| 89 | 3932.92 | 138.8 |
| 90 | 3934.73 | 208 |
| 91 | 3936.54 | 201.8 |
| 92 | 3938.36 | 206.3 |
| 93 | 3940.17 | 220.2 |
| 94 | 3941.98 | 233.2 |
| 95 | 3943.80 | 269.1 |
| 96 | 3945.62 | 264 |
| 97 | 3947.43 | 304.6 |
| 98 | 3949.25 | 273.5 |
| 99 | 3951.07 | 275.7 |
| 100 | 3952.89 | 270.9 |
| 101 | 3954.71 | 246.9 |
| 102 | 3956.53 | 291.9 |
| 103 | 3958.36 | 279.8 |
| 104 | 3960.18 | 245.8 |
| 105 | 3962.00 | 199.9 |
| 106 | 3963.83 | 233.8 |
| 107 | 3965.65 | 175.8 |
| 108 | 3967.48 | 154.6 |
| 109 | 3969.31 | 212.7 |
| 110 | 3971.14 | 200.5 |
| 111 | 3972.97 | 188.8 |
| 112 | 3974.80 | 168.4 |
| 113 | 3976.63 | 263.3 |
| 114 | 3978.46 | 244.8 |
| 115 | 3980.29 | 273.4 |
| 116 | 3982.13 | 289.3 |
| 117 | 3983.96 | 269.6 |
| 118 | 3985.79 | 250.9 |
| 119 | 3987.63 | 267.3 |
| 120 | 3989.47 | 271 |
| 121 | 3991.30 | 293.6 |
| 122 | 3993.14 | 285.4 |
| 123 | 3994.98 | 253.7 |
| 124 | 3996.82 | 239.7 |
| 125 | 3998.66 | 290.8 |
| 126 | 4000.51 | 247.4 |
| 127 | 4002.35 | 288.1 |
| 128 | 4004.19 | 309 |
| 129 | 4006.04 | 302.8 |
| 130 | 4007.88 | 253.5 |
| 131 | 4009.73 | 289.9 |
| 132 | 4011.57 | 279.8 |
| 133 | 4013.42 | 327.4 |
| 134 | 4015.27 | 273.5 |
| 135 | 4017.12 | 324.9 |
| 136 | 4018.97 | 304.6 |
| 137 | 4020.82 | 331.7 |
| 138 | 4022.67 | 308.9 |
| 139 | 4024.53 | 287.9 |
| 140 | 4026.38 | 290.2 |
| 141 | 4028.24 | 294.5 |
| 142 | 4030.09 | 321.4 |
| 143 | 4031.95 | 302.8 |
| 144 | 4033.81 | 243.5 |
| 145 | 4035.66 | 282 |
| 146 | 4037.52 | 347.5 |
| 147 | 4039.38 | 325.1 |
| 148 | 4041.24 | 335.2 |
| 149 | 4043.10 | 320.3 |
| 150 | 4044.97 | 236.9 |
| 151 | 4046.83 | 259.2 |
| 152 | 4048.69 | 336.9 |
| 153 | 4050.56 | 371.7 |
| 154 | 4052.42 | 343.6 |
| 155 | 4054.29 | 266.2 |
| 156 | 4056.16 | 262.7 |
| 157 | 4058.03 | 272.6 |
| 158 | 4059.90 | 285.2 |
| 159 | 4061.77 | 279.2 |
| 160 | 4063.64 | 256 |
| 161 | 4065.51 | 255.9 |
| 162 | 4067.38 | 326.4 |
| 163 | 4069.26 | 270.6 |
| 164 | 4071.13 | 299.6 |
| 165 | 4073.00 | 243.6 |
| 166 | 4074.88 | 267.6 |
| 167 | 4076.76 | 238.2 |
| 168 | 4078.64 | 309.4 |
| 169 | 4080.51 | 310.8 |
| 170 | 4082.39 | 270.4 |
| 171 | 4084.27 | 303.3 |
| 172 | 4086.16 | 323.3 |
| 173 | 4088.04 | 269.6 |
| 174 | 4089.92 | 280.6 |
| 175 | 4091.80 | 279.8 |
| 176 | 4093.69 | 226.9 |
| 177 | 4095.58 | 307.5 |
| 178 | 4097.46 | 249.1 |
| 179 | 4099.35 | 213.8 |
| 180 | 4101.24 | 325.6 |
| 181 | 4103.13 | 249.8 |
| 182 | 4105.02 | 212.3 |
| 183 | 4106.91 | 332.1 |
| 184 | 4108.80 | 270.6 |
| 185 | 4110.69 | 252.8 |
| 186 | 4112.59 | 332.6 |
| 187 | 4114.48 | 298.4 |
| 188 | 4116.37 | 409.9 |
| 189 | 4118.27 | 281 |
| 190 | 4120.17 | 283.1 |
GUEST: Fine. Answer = 221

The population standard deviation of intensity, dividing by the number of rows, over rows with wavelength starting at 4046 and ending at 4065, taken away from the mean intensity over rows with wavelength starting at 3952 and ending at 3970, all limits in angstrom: 192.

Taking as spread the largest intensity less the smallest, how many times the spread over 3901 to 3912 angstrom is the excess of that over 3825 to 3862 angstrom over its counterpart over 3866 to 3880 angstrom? 0.6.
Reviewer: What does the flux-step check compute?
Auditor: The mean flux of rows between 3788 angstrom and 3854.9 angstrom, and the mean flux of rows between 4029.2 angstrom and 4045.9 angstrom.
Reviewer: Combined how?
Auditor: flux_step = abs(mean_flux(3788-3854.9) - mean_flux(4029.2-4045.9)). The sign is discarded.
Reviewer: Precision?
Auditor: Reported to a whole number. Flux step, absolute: 79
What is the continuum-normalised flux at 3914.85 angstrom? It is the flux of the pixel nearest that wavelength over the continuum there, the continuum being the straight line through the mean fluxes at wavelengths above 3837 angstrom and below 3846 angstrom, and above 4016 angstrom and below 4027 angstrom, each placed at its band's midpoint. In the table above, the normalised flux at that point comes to 1.0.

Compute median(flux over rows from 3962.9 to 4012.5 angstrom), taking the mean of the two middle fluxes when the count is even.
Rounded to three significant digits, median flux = 263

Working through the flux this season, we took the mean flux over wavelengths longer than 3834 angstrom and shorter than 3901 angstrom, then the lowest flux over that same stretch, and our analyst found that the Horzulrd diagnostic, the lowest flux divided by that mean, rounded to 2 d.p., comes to 0.53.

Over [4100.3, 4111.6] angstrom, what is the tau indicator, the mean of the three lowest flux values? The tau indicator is 238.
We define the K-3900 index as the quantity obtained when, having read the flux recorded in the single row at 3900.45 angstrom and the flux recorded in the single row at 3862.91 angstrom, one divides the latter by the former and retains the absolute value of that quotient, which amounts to 1.0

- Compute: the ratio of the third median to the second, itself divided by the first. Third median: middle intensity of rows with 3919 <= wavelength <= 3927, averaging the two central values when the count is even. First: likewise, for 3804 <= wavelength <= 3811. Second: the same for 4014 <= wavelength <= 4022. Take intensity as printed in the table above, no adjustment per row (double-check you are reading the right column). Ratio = 0.0035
